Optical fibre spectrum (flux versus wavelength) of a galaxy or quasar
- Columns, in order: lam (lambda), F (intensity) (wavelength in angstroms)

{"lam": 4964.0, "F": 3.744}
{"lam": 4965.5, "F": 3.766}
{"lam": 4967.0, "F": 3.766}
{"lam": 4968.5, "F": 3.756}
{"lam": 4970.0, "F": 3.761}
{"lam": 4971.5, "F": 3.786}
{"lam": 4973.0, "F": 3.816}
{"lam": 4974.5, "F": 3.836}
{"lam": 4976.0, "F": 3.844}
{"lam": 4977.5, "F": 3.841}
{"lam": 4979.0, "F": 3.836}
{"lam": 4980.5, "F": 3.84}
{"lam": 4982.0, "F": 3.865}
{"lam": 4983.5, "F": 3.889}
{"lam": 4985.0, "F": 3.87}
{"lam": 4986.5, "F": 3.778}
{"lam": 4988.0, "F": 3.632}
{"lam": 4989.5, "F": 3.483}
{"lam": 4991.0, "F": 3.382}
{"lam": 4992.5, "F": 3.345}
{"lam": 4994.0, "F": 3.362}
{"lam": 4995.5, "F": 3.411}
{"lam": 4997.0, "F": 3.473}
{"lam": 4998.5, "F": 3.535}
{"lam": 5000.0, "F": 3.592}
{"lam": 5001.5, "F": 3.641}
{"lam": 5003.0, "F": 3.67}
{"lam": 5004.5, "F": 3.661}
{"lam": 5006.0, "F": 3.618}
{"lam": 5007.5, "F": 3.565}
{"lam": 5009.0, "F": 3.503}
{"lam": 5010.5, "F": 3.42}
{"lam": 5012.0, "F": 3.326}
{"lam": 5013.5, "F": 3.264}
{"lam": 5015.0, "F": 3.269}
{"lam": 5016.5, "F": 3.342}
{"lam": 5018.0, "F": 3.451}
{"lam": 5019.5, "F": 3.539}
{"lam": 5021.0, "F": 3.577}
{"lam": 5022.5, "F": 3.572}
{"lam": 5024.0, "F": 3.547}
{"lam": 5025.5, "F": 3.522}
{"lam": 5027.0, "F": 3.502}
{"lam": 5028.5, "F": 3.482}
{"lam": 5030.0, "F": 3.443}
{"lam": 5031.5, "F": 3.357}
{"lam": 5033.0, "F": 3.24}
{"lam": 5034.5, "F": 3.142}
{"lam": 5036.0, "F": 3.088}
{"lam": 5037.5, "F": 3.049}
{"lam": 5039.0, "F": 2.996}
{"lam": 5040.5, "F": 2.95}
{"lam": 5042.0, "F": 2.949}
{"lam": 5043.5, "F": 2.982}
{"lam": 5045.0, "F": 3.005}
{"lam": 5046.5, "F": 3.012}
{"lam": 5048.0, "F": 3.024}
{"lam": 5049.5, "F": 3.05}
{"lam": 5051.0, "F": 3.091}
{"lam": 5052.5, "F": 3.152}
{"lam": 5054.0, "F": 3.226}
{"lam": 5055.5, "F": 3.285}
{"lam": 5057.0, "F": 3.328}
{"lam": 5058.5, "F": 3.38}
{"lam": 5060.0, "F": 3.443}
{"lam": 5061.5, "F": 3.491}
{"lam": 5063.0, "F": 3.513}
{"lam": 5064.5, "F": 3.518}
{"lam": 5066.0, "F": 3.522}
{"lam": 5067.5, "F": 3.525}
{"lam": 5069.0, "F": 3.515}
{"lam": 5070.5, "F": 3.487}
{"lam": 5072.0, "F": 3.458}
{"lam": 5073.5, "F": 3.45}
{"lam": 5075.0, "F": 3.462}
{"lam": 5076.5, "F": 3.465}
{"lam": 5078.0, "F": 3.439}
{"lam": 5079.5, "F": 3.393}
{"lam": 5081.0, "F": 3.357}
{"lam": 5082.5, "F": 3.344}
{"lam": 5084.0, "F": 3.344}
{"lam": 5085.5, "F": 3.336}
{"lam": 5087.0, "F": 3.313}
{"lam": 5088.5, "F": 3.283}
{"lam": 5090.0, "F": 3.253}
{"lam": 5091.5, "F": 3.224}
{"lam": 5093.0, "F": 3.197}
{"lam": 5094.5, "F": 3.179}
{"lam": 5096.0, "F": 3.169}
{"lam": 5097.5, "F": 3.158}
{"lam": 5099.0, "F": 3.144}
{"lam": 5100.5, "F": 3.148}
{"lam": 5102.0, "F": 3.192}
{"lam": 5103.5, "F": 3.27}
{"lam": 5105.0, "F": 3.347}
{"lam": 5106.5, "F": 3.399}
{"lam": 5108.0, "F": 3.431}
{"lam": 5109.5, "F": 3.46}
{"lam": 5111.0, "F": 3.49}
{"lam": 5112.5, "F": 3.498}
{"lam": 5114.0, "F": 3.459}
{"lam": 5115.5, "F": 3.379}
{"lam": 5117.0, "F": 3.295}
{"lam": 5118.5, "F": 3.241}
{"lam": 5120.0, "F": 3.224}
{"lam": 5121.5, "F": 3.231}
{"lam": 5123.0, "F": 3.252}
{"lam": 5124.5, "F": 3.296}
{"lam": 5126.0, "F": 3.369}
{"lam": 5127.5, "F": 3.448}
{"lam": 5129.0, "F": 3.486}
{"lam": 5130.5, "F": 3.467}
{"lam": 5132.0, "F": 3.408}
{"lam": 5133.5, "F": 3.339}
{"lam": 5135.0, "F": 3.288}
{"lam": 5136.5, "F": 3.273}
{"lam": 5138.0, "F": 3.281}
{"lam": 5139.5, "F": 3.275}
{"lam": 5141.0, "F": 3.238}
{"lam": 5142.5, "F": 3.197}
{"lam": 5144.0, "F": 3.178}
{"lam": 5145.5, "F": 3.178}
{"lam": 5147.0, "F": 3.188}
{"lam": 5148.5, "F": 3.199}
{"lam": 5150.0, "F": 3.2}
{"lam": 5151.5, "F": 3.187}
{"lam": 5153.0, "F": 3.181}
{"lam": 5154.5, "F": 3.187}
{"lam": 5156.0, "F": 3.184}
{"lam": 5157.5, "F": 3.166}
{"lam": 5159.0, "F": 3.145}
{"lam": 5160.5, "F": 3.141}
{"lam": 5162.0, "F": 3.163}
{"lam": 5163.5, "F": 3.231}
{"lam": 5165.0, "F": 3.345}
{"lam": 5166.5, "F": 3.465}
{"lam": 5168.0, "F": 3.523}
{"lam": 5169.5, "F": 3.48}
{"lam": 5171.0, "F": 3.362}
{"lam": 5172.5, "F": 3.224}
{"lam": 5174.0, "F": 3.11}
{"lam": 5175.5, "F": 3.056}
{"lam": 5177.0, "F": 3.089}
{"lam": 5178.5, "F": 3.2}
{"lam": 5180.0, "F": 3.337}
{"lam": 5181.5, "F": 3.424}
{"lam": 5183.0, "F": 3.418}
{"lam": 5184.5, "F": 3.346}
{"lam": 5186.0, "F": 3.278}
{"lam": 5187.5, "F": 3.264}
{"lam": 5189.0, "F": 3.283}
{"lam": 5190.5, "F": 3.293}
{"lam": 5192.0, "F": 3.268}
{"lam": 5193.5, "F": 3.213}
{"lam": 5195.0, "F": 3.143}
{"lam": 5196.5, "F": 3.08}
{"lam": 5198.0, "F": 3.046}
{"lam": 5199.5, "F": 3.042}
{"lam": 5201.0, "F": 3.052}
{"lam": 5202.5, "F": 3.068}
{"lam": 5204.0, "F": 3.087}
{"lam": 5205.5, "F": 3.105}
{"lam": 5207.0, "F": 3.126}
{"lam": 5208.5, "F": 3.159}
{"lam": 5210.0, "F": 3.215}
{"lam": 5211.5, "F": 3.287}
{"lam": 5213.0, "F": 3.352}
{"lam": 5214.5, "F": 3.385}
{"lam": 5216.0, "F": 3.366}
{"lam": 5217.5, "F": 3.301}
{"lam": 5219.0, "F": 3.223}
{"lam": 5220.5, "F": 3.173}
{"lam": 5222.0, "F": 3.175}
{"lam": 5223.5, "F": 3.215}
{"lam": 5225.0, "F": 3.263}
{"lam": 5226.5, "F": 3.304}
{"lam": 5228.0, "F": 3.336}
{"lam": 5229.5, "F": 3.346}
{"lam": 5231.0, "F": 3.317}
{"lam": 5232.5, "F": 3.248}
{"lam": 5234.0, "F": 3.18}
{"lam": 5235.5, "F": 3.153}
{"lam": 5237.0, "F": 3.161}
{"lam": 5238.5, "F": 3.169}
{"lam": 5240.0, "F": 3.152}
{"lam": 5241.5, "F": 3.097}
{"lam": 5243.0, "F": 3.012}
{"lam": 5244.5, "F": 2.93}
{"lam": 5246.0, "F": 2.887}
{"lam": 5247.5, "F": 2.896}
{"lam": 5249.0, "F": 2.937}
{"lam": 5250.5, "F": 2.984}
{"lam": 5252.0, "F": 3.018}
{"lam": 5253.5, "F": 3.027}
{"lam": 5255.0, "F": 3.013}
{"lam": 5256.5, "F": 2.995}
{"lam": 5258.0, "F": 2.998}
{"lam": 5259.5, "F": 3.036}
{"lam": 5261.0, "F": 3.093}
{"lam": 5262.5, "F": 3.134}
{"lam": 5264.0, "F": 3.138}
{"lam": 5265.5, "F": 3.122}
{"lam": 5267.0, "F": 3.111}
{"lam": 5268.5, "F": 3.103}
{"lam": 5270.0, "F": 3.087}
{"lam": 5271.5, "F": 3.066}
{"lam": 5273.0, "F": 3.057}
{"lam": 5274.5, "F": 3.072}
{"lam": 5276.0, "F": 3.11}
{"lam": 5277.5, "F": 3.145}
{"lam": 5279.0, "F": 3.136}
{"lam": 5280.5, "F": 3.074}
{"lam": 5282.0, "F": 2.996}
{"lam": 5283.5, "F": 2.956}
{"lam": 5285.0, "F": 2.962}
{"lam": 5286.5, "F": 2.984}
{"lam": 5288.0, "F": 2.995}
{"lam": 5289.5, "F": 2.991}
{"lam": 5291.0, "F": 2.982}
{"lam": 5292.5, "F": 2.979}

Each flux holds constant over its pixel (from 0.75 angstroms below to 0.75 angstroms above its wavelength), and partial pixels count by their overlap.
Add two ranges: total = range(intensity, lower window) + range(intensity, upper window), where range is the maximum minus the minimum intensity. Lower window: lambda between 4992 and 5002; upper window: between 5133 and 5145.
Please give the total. 0.46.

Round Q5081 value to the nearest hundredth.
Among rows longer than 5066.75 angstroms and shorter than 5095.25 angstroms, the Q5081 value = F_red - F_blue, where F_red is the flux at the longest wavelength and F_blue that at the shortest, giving -0.35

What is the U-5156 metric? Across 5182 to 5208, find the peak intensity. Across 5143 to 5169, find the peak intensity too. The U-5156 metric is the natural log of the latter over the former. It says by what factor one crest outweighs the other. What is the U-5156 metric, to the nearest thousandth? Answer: 0.030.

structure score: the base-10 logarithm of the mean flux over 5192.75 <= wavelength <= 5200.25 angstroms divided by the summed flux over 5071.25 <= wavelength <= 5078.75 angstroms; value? -0.745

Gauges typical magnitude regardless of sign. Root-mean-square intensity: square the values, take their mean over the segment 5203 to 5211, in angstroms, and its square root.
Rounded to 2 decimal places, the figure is 3.14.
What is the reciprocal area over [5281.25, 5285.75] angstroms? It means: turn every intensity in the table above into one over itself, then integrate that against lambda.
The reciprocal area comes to 1.51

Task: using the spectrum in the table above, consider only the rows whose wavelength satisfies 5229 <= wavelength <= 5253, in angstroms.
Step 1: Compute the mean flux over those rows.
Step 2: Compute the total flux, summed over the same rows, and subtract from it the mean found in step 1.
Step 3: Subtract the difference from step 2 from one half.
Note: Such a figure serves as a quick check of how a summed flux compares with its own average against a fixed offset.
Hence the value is -45.9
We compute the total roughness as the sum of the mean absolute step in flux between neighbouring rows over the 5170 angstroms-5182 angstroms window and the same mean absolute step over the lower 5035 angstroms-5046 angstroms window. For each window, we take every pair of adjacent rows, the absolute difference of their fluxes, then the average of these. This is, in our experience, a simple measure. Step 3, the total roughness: 0.13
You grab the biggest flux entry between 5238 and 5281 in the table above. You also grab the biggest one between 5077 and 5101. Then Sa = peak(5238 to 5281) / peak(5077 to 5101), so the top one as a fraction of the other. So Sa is 0.92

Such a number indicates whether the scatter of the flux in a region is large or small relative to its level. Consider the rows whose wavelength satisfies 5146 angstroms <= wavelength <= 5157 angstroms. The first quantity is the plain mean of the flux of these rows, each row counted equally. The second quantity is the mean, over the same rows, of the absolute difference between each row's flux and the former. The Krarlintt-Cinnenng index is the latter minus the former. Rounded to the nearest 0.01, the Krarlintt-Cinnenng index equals -3.18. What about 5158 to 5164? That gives -3.14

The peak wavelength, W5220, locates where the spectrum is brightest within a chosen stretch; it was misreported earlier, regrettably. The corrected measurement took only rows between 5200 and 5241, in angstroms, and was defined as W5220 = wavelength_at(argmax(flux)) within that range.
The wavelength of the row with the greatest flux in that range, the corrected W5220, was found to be 5214.5 angstroms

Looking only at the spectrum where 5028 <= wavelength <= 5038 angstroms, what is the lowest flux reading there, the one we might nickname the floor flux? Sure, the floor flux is 3.049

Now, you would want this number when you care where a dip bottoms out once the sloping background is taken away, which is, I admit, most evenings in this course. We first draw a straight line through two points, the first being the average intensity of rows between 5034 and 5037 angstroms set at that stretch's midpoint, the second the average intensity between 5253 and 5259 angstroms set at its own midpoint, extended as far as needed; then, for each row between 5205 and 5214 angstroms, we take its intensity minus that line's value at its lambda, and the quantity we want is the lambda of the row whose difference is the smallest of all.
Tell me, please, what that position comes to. 5205.5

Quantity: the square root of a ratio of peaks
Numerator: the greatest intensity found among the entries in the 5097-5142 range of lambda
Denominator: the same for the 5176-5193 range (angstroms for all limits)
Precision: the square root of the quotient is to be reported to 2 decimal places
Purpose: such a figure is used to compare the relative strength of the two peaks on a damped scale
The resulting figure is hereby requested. 1.01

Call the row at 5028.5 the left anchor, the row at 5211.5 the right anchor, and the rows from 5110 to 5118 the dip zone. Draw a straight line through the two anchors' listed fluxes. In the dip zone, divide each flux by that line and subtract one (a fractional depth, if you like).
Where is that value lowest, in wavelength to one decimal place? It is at 5117.0 angstroms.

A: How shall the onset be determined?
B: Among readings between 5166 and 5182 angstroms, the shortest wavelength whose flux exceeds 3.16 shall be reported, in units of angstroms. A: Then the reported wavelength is 5166.5 angstroms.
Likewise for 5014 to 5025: 5015.0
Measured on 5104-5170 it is 5105.0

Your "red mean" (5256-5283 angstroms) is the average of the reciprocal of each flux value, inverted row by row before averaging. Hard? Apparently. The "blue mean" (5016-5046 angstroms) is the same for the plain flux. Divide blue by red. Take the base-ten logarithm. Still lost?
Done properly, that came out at 1.01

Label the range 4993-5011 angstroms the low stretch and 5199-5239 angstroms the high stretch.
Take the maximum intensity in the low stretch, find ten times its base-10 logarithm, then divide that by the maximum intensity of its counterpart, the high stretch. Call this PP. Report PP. 1.67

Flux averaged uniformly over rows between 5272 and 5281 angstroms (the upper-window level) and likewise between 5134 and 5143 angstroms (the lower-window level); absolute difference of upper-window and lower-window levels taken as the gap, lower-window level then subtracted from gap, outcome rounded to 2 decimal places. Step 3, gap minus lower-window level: -3.10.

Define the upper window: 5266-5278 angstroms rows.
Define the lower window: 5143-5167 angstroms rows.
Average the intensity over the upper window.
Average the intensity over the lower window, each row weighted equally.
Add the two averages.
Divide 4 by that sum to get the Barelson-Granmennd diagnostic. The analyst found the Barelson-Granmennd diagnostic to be 0.635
